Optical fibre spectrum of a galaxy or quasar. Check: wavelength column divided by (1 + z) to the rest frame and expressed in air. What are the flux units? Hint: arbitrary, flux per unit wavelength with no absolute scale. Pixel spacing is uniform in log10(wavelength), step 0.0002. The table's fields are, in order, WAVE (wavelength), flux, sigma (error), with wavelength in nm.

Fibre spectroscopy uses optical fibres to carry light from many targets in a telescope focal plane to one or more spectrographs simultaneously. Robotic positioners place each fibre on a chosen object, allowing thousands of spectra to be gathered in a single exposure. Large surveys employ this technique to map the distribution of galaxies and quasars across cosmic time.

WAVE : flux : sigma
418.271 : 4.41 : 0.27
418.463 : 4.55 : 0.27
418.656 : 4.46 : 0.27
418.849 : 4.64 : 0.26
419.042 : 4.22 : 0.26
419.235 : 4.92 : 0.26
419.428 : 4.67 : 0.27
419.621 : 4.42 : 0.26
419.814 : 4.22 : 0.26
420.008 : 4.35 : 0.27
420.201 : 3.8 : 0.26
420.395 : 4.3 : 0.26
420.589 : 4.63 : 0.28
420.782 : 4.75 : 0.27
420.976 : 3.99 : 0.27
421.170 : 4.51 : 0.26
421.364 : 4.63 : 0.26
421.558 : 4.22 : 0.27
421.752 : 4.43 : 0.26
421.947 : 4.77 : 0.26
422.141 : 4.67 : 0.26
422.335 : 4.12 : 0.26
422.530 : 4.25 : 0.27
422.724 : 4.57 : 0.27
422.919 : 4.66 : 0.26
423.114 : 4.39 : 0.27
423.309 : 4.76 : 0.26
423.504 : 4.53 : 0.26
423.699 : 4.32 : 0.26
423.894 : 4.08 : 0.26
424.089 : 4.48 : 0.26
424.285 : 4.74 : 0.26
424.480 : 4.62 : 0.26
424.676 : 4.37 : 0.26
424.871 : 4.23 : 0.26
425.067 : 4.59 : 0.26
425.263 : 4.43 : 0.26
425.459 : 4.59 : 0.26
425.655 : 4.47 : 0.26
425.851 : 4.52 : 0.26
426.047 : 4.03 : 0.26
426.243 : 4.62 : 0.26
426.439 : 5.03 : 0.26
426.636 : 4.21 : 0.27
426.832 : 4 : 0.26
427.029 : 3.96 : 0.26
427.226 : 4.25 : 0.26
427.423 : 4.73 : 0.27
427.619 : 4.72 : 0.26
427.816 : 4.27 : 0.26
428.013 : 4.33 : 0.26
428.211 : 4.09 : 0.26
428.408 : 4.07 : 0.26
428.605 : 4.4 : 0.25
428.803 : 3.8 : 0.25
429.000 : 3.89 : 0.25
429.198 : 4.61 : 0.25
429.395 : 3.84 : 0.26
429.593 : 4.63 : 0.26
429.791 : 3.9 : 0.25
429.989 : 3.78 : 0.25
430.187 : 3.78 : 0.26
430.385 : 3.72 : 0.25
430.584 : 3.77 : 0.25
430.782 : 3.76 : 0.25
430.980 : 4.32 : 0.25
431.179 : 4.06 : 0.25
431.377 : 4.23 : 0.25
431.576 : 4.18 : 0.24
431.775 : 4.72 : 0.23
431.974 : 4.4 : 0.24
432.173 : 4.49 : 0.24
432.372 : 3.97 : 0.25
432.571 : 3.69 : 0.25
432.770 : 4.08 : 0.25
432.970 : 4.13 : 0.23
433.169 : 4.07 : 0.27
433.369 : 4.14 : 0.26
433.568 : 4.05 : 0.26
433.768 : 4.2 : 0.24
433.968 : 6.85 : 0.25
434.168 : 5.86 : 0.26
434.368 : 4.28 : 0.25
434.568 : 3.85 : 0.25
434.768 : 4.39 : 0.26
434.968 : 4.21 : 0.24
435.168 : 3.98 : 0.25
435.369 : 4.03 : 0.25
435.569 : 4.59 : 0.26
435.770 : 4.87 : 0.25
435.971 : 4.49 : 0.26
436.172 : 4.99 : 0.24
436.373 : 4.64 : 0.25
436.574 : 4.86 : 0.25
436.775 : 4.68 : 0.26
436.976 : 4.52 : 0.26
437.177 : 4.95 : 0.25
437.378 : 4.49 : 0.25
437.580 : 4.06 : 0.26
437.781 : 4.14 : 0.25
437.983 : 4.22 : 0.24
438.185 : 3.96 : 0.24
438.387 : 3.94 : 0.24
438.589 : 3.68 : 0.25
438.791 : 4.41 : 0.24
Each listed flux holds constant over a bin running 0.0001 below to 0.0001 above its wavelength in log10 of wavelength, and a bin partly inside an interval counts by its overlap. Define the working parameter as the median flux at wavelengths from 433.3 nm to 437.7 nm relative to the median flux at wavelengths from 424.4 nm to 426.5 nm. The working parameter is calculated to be 0.99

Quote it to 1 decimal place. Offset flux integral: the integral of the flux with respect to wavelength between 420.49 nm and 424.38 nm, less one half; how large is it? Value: 16.9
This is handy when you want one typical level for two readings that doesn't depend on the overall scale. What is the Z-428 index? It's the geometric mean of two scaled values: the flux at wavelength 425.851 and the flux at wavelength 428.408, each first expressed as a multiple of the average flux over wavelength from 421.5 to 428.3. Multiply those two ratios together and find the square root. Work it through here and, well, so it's 0.97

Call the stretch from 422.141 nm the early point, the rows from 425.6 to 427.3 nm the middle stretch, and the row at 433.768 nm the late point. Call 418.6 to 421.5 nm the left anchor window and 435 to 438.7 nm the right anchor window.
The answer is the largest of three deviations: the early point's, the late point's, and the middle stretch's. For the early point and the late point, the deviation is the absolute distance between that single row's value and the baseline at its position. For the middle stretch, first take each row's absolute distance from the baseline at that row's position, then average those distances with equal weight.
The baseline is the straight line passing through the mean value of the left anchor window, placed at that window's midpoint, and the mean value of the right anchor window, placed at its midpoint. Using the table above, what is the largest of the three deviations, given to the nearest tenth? 0.3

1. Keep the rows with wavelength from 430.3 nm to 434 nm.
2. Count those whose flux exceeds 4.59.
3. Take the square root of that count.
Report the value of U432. 1.4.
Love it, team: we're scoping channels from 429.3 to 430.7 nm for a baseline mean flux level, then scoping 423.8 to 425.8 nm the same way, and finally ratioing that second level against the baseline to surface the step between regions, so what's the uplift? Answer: 1.14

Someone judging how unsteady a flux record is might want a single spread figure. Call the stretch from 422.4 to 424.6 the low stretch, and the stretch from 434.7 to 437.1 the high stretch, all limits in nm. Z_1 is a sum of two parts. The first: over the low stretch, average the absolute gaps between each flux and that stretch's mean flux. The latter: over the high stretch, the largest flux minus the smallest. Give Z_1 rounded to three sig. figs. 1.18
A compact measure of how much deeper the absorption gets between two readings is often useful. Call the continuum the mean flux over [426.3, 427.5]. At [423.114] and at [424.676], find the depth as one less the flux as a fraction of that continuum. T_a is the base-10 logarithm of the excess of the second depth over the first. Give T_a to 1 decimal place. -2.3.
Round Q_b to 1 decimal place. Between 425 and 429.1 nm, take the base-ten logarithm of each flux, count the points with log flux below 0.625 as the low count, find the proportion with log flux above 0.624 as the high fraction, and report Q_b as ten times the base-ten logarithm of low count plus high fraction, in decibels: 9.4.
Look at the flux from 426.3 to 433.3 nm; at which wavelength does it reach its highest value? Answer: 426.439 nm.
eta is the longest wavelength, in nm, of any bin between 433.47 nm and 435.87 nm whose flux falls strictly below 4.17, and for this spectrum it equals 435.369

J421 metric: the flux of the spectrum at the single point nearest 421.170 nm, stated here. 4.51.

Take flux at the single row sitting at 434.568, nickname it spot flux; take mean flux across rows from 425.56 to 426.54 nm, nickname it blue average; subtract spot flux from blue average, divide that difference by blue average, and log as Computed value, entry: 0.15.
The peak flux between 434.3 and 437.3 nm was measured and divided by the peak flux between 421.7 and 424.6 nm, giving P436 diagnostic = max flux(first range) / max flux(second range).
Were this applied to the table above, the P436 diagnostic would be 1.05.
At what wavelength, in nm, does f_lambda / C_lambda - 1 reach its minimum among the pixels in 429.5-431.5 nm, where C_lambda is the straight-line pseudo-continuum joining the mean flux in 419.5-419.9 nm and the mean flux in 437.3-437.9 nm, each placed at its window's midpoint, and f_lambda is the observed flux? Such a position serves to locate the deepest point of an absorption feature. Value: 430.385 nm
